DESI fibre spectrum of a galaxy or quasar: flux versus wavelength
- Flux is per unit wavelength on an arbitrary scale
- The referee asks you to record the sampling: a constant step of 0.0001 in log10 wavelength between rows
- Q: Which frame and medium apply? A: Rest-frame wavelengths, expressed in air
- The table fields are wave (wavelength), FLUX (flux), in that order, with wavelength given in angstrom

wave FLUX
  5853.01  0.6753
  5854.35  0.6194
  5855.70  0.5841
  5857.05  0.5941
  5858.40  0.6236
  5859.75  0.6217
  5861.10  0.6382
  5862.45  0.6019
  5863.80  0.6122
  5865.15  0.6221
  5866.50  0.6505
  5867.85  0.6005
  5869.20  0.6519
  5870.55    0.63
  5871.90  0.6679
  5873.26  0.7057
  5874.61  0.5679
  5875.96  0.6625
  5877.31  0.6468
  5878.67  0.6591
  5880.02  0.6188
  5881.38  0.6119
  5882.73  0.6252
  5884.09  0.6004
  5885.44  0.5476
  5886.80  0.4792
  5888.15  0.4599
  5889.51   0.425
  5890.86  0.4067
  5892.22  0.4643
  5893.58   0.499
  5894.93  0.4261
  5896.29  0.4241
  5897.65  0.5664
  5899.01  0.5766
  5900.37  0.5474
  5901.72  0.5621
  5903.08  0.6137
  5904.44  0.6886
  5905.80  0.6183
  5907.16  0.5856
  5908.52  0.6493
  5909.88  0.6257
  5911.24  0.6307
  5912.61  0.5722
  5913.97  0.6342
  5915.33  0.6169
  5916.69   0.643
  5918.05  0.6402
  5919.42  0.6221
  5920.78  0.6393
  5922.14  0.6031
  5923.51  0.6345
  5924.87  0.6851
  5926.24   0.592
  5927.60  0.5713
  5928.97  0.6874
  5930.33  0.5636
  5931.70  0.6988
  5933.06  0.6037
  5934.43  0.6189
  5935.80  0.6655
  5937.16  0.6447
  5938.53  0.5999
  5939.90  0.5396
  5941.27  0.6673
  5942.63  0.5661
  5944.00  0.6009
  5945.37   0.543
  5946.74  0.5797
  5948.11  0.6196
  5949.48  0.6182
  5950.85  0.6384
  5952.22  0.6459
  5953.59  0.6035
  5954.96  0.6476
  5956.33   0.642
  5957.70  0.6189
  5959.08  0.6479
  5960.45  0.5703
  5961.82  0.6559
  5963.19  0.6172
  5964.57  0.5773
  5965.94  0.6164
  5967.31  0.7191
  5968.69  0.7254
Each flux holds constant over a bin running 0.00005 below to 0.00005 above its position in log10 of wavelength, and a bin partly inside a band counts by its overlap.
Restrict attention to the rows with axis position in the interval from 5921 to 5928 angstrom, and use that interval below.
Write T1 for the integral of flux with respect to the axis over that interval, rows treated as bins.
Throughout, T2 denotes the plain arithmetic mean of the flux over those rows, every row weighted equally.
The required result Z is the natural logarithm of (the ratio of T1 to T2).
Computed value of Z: 1.95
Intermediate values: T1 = 4.3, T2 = 0.617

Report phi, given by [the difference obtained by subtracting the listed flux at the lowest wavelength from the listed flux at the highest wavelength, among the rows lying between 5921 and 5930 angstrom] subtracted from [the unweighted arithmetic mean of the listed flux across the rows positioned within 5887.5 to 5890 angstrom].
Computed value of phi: 0.36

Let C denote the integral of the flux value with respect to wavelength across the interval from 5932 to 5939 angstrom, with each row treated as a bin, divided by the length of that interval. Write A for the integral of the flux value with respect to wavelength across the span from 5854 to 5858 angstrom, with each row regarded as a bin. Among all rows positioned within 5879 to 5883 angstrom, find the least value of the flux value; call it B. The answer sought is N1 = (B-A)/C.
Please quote -2.8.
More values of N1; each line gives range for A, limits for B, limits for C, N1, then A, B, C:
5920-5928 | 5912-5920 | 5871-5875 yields -6.8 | 5.0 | 0.5722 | 0.651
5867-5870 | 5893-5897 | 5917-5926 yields -2.3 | 1.9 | 0.4241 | 0.635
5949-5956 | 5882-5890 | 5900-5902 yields -7.2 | 4.4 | 0.425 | 0.557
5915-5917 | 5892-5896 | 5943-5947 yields -1.5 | 1.3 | 0.4261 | 0.573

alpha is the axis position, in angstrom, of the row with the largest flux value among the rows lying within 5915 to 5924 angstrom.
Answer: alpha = 5916.69 angstrom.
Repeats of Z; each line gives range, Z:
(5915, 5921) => 1.79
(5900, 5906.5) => 1.88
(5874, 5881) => 1.95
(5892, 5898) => 1.78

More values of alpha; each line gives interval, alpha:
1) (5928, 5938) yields 5931.70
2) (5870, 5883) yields 5873.26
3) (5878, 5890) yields 5878.67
